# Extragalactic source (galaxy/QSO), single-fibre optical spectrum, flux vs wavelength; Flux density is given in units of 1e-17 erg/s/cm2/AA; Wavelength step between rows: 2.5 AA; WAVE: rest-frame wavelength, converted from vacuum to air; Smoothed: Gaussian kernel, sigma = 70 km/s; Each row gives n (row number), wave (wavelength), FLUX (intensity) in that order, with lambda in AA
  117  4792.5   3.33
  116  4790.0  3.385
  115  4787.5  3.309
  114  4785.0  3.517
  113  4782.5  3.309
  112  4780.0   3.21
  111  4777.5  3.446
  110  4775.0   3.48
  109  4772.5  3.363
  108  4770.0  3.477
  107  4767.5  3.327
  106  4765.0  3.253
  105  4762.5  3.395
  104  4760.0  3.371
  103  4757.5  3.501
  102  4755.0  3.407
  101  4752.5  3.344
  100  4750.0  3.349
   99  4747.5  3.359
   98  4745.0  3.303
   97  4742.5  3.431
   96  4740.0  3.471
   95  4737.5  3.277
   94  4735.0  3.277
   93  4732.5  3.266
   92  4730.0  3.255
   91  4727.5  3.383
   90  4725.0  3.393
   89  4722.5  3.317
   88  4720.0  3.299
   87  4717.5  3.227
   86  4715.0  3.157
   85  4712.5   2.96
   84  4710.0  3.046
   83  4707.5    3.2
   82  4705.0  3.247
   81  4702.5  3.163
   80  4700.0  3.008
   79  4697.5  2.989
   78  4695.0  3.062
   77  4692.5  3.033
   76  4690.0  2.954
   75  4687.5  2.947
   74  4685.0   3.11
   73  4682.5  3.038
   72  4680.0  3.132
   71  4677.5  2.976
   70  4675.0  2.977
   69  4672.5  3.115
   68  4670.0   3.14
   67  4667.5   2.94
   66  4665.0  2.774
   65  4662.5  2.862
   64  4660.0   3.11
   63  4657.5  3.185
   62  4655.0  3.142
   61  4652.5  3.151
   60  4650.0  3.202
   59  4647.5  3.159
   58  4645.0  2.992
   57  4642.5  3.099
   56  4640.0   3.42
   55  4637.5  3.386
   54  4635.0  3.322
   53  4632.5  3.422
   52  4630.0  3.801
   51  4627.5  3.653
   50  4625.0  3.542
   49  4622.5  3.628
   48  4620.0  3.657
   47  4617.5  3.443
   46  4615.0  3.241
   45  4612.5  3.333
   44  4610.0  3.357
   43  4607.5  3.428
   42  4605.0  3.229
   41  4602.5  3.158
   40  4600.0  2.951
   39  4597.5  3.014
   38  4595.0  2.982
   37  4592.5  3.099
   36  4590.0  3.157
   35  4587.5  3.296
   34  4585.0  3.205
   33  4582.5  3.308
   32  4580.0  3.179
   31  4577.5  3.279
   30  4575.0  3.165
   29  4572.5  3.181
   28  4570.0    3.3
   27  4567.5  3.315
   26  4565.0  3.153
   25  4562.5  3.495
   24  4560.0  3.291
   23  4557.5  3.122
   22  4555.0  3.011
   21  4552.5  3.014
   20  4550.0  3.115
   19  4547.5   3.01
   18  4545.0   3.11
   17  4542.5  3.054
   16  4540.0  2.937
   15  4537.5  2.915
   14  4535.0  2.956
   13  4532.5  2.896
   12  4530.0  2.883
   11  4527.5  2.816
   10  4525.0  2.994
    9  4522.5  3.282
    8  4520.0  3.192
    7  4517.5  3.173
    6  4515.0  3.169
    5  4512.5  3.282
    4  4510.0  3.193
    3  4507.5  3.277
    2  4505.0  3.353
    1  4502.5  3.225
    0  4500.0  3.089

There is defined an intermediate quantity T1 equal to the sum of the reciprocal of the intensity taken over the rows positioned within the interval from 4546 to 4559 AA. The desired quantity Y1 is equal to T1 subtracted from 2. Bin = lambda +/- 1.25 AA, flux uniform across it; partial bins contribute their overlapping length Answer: 0.36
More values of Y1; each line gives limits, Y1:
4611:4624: 0.55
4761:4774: 0.51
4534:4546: 0.33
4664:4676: 0.32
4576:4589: 0.46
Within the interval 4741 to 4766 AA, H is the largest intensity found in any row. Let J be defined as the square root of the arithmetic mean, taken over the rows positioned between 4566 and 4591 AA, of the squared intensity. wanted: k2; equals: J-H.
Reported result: -0.26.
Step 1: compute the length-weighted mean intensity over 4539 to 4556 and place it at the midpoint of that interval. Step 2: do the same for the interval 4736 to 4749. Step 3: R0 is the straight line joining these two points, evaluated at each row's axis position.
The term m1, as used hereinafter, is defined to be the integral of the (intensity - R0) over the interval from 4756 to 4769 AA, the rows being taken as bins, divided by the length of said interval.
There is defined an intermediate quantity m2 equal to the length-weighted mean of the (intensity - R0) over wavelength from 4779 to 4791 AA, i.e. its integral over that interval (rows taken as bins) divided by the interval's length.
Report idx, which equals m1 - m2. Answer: 0.06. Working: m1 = -0.03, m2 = -0.09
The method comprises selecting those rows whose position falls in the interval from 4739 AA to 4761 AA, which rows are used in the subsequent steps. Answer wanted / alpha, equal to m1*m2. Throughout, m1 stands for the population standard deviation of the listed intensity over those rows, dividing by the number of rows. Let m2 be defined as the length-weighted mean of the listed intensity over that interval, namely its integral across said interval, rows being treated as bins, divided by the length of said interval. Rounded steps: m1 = 0.061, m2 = 3.39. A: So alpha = 0.21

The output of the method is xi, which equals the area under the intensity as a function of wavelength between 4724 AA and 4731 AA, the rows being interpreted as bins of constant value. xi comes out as 23.4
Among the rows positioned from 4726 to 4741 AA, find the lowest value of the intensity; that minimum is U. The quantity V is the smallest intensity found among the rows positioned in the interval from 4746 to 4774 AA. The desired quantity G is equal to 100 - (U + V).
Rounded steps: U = 3.255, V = 3.253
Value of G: 93.5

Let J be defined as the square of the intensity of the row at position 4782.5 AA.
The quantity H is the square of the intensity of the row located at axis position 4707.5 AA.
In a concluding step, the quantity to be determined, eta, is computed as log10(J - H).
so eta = -0.1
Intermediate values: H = 10.2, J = 10.9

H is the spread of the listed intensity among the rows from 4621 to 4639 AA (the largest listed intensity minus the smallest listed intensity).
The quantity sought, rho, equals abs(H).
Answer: 0.48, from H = 0.48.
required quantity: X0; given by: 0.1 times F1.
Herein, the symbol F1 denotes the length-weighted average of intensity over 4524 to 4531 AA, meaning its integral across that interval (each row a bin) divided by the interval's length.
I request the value 0.289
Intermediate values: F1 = 2.89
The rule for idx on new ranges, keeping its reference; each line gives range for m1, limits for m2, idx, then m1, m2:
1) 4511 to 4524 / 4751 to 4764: 0.22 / 0.23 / 0.01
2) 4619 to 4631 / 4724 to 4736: 0.52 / 0.48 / -0.03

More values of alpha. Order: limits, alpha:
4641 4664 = 0.32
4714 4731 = 0.26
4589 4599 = 0.21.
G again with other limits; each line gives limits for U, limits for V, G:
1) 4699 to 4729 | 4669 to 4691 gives 94.1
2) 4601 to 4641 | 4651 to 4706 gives 94.1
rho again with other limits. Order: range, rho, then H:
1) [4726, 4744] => 0.22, 0.22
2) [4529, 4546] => 0.23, 0.23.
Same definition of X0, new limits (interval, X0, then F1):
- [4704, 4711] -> 0.317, 3.17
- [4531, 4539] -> 0.292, 2.92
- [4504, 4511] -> 0.327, 3.27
